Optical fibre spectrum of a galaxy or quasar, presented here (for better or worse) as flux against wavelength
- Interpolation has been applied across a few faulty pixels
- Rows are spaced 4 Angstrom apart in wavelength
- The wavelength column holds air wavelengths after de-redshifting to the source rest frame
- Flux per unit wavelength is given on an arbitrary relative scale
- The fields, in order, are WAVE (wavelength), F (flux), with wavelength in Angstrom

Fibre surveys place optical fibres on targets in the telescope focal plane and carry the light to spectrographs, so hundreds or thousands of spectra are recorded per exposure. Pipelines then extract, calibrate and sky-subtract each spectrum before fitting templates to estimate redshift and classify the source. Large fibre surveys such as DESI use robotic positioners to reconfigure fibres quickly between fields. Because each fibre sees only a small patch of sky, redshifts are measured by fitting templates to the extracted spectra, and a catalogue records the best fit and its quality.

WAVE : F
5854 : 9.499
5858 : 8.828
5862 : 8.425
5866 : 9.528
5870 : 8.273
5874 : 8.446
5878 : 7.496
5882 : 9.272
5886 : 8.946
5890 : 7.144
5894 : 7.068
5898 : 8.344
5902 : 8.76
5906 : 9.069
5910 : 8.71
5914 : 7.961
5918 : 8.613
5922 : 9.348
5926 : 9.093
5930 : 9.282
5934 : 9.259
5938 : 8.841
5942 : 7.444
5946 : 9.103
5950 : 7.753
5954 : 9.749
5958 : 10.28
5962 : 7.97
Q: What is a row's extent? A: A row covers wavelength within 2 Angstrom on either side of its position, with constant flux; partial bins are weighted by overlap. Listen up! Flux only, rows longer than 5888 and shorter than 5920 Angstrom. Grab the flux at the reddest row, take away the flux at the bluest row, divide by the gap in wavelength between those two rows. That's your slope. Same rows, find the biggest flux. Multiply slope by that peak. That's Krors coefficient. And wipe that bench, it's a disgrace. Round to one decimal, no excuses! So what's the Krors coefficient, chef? 0.5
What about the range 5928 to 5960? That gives 0.4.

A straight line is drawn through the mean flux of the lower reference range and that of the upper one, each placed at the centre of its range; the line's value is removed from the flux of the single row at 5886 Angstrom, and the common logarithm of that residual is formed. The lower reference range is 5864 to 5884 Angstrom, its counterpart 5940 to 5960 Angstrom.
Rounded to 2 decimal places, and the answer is -0.52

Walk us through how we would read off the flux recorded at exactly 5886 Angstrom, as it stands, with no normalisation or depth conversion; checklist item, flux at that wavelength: 8.946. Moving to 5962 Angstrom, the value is 7.97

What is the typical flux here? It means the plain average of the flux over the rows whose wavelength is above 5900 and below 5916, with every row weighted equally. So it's 8.6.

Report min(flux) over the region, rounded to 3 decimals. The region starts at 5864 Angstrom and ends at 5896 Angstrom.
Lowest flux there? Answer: 7.068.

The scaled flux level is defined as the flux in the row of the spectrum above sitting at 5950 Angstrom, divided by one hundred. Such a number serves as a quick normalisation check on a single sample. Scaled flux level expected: 0.078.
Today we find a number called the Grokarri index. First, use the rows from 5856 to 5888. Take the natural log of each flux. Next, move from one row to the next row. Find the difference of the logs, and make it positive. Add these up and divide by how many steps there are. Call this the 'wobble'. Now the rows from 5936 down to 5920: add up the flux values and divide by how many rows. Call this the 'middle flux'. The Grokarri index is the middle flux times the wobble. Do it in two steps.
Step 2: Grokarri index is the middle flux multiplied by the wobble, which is 0.92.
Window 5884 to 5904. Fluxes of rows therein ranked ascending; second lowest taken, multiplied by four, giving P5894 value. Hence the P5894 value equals 29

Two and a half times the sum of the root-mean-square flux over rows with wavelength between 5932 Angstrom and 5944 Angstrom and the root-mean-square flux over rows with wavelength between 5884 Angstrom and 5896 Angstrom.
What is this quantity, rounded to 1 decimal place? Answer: 40.8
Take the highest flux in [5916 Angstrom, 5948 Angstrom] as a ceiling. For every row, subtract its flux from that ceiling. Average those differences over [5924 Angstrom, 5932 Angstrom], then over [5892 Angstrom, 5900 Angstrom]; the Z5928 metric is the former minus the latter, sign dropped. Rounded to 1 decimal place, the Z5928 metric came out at 1.5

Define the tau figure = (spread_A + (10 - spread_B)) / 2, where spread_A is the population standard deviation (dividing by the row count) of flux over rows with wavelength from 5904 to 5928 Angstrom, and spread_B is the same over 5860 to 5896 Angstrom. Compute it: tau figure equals 4.80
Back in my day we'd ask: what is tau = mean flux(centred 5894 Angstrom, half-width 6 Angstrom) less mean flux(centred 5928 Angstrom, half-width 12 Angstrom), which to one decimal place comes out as -1.6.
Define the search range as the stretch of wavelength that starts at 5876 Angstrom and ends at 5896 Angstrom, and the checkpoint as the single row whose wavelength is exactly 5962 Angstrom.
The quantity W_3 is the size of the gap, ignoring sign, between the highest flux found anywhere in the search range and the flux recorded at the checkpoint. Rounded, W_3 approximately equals 1.3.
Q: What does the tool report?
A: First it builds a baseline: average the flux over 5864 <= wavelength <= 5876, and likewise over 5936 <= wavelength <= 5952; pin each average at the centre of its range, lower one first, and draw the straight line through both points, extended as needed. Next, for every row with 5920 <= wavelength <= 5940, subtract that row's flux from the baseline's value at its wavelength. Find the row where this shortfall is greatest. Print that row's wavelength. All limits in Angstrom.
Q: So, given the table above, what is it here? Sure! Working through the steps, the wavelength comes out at 5938 Angstrom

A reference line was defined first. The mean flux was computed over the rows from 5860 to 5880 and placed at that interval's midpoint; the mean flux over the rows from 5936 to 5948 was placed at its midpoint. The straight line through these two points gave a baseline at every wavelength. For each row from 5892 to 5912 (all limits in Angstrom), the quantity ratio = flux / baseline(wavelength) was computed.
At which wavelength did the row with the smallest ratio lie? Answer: 5894 Angstrom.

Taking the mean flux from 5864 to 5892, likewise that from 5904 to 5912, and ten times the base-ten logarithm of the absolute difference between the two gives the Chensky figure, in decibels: -3.5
